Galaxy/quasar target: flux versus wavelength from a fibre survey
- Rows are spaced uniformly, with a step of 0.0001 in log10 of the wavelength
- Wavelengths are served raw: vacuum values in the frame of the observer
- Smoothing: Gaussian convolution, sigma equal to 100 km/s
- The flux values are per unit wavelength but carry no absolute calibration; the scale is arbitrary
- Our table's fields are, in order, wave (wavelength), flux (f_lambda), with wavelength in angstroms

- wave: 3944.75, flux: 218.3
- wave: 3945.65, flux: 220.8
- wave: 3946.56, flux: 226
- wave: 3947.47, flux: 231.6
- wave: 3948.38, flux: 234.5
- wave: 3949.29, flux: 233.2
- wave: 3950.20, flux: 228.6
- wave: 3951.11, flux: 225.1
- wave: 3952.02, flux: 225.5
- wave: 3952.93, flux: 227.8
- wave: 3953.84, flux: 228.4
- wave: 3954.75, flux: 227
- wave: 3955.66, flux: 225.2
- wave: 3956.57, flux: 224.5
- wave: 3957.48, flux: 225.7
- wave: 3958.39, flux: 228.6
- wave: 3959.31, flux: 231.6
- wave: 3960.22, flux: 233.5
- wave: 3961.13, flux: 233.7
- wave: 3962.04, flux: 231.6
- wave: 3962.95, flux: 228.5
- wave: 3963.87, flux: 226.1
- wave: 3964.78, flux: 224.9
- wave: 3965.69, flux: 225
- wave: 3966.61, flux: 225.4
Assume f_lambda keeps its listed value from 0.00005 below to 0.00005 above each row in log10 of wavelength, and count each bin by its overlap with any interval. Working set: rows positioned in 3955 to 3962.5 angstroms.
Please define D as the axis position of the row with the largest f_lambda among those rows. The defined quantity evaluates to 3961.13 angstroms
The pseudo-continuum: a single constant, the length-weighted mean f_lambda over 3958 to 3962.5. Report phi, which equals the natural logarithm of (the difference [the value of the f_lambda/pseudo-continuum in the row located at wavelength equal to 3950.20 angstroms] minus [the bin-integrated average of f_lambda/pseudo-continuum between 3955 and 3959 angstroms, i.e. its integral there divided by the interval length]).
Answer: -4.5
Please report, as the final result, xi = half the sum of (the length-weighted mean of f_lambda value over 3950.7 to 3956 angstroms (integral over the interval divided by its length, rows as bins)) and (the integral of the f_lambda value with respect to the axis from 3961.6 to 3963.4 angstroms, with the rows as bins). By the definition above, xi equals 321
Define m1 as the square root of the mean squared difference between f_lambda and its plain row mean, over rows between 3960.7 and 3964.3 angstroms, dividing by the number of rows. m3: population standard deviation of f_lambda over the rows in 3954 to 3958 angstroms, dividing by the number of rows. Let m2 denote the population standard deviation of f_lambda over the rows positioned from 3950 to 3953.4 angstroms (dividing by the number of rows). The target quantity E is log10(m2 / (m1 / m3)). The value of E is -0.3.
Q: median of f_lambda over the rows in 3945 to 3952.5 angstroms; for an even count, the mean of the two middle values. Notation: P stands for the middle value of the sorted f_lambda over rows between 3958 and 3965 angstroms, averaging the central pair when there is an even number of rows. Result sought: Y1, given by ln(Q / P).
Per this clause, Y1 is -0.012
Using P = 230.1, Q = 227.3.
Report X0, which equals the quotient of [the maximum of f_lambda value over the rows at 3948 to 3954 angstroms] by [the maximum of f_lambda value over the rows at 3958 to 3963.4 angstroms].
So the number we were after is 1.00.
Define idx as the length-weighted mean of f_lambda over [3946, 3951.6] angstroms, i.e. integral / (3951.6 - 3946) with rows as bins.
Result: 229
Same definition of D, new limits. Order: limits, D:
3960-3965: 3961.13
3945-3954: 3948.38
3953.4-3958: 3953.84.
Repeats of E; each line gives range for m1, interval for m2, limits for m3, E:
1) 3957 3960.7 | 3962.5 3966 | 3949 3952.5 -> 0.2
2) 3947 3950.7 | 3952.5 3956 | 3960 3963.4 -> 0.1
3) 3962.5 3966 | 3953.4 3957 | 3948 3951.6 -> 0.6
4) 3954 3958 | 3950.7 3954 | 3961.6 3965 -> 0.6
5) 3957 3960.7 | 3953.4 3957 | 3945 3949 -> 0.4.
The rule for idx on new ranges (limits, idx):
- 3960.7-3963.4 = 232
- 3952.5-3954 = 228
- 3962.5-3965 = 226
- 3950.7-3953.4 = 226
